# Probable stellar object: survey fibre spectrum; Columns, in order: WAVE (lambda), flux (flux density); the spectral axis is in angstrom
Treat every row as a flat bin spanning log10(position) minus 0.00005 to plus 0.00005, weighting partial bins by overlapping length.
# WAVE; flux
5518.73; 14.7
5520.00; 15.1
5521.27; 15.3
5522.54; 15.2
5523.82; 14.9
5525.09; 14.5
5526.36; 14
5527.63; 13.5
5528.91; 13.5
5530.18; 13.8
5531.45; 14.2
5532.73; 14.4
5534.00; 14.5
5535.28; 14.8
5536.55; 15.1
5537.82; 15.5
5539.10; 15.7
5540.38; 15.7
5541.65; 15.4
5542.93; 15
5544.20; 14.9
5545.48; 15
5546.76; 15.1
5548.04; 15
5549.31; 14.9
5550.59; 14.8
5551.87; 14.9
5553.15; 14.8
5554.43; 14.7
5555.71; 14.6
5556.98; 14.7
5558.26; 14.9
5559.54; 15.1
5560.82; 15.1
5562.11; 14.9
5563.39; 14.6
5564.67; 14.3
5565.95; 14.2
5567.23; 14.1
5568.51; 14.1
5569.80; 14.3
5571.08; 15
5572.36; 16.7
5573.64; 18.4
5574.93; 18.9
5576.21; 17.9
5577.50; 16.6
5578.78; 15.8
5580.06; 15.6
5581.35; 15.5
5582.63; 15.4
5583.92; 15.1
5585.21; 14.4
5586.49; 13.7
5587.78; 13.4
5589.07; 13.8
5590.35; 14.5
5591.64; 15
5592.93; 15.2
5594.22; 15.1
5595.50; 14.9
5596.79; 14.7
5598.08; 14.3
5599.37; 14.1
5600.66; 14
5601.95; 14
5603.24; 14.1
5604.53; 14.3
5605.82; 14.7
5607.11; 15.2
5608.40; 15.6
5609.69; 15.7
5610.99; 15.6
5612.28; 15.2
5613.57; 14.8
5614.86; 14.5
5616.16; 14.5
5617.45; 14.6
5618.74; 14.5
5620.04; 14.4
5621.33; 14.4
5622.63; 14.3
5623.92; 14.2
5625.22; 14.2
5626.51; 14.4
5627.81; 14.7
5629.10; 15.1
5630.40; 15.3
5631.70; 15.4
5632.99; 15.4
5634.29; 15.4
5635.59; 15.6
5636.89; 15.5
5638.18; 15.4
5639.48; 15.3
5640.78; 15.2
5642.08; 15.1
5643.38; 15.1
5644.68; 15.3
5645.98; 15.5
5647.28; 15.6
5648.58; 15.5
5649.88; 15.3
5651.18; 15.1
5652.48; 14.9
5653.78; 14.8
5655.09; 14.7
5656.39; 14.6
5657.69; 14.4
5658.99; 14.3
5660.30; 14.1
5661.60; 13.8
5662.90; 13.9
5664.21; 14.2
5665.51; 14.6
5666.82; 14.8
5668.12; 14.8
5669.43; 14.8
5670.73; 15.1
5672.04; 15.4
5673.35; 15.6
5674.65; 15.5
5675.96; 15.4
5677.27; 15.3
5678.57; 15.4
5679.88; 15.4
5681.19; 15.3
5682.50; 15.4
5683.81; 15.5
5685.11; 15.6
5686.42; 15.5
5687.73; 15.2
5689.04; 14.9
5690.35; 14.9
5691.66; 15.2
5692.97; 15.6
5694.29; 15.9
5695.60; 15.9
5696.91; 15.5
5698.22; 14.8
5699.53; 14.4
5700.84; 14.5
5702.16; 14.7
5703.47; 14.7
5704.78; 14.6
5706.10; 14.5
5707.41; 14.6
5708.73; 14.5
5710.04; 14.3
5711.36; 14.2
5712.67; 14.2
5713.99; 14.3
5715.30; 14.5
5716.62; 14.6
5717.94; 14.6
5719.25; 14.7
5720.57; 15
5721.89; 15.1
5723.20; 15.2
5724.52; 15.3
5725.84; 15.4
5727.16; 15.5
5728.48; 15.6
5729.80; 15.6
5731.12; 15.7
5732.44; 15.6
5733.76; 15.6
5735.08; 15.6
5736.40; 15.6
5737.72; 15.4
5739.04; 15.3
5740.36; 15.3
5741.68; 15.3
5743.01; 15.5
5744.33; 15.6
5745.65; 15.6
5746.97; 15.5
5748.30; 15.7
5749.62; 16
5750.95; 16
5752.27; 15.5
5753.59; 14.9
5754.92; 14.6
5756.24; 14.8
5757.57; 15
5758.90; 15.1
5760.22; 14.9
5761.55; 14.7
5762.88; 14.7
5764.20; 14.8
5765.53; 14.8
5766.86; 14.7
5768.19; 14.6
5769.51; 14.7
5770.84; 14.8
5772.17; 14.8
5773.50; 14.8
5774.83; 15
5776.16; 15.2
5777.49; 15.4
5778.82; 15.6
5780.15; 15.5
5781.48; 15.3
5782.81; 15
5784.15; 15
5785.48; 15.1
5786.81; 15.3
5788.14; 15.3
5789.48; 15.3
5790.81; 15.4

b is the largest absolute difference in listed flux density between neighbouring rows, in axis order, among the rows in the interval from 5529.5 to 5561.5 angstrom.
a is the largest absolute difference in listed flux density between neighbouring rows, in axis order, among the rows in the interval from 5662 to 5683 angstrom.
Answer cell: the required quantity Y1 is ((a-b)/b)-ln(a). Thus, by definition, 0.92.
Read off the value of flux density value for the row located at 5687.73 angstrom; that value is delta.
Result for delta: 15.2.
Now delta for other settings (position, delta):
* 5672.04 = 15.4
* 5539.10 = 15.7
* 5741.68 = 15.3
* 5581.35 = 15.5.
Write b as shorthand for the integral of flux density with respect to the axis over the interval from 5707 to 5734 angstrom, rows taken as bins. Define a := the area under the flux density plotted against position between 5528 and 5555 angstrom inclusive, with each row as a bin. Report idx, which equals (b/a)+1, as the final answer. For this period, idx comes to 2.01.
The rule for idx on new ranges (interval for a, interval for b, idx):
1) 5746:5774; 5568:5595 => 1.99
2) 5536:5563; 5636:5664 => 2.03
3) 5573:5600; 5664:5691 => 1.99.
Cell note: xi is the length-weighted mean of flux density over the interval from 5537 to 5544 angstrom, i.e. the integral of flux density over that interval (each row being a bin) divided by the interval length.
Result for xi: 15.4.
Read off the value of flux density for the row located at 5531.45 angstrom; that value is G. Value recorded 14.2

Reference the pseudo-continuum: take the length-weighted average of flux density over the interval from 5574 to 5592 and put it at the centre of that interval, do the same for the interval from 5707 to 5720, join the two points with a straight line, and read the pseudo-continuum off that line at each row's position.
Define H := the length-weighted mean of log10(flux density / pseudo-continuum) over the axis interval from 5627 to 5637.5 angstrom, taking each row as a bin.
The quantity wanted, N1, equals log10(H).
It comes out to -2.2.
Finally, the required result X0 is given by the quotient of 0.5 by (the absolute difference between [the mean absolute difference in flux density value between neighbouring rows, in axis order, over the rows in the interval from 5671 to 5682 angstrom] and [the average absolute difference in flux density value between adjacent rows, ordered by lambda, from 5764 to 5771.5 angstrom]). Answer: 25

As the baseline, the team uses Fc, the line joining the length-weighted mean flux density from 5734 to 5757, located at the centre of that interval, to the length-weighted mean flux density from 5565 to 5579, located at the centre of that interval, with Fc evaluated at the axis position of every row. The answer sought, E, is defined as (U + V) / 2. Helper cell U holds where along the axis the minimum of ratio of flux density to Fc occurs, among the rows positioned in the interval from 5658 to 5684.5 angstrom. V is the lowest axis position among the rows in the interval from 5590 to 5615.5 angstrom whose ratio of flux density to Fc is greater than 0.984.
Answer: 5635.6 angstrom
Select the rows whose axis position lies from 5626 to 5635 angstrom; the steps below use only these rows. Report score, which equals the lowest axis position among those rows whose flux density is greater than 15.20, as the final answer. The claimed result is 5630.40 angstrom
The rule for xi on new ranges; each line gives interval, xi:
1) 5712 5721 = 14.6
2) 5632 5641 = 15.4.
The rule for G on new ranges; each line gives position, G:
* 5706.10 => 14.5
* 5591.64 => 15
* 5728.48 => 15.6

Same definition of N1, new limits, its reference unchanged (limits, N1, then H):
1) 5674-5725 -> -1.9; 0.0126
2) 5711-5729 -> -1.9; 0.0140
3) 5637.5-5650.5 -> -2.0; 0.0100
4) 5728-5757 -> -1.4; 0.0362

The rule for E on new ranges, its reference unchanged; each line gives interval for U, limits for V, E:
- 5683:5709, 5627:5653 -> 5667.6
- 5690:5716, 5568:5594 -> 5641.9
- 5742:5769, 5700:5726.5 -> 5739.7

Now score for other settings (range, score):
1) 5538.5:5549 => 5539.10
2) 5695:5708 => 5695.60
